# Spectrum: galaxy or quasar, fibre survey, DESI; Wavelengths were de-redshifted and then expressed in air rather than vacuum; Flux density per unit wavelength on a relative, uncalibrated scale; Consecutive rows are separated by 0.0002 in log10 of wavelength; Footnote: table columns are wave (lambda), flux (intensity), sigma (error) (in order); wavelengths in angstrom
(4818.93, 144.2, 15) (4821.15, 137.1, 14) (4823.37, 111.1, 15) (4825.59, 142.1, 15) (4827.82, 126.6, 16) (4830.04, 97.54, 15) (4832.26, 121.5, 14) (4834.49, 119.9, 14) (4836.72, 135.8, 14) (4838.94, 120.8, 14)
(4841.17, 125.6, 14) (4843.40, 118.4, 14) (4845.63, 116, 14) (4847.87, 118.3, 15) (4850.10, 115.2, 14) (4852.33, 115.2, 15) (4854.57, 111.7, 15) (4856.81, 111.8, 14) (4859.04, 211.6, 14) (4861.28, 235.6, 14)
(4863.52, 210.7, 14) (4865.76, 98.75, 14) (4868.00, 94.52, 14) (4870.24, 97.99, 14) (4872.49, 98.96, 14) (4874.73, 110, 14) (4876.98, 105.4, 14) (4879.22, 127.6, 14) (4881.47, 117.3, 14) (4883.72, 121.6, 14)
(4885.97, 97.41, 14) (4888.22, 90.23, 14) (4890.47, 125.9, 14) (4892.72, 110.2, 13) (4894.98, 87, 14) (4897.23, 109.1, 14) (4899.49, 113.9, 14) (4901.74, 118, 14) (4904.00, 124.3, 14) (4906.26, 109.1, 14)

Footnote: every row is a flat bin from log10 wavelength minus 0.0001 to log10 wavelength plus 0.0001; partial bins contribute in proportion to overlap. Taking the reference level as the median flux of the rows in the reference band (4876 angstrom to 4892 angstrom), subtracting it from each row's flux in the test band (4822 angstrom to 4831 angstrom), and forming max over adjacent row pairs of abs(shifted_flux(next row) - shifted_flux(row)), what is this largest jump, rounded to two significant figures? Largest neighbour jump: 31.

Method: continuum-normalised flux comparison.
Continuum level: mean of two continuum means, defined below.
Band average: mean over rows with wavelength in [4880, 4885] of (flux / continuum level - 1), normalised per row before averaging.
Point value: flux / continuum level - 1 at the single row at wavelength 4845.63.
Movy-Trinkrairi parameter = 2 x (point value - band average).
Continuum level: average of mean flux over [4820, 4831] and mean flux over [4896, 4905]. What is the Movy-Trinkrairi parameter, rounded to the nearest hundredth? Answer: -0.06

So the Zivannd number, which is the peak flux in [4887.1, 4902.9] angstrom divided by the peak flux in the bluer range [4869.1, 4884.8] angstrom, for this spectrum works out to 1.0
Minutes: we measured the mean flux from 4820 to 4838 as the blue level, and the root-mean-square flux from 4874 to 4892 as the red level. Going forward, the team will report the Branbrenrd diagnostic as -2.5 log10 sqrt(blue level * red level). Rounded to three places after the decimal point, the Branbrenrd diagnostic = -5.181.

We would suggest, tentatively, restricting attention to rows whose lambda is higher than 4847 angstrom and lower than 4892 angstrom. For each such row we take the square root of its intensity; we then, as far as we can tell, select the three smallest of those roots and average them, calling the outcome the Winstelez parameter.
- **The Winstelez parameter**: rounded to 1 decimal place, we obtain 9.7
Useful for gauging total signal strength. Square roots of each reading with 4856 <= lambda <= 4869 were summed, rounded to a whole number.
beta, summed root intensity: 75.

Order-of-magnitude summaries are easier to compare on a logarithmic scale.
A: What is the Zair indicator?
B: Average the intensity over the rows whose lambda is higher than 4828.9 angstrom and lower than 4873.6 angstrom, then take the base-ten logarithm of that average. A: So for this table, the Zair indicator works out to 2.11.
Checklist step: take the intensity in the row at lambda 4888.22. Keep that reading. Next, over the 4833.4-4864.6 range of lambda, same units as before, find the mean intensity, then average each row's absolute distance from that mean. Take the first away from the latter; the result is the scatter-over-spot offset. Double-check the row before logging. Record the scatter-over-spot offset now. -56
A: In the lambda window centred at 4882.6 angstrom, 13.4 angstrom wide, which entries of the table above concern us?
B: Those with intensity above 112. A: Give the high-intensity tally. 3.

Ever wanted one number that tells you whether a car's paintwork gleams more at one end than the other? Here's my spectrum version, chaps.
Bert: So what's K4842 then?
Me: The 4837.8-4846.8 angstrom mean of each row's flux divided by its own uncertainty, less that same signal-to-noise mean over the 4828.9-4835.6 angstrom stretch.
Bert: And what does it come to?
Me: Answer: 0.7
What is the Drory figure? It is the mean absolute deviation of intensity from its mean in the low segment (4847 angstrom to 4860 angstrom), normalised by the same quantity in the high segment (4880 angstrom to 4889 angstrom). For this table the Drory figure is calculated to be 2.1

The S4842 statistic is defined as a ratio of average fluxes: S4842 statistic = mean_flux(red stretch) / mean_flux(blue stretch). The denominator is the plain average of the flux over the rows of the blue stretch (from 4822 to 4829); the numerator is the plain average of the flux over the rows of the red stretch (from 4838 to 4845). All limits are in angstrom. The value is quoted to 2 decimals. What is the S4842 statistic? 0.96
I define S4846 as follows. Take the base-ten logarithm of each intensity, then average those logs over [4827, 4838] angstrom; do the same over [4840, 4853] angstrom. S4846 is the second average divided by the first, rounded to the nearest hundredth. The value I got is 1.00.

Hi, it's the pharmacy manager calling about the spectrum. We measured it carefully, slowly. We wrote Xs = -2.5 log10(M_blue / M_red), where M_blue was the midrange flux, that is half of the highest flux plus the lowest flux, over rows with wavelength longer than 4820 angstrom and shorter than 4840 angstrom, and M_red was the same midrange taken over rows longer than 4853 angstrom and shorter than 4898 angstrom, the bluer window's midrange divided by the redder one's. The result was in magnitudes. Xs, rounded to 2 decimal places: 0.32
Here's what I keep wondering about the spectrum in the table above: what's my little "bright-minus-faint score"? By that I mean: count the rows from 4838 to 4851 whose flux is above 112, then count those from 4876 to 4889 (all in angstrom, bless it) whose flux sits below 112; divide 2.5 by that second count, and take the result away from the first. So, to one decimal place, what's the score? 5.2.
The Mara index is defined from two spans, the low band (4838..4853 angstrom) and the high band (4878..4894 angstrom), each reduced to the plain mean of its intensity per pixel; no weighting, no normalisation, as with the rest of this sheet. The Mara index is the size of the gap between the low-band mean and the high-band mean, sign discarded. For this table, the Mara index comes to 6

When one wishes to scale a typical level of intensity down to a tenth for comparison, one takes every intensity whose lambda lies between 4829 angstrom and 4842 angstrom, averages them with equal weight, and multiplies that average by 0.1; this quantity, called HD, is 12.0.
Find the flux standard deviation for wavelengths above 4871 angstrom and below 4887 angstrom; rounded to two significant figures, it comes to 11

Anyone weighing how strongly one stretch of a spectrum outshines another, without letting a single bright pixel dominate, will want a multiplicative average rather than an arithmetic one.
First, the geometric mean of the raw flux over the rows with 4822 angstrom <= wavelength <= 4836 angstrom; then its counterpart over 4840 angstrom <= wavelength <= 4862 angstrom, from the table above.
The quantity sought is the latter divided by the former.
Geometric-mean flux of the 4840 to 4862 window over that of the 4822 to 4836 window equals 1.11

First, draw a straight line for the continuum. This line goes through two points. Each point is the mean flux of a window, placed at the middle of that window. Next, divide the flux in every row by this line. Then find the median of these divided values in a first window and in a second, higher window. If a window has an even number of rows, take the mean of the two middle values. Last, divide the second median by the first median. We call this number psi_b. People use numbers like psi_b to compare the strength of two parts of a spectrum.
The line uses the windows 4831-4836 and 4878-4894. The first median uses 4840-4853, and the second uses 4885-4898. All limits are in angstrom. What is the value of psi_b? 0.94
